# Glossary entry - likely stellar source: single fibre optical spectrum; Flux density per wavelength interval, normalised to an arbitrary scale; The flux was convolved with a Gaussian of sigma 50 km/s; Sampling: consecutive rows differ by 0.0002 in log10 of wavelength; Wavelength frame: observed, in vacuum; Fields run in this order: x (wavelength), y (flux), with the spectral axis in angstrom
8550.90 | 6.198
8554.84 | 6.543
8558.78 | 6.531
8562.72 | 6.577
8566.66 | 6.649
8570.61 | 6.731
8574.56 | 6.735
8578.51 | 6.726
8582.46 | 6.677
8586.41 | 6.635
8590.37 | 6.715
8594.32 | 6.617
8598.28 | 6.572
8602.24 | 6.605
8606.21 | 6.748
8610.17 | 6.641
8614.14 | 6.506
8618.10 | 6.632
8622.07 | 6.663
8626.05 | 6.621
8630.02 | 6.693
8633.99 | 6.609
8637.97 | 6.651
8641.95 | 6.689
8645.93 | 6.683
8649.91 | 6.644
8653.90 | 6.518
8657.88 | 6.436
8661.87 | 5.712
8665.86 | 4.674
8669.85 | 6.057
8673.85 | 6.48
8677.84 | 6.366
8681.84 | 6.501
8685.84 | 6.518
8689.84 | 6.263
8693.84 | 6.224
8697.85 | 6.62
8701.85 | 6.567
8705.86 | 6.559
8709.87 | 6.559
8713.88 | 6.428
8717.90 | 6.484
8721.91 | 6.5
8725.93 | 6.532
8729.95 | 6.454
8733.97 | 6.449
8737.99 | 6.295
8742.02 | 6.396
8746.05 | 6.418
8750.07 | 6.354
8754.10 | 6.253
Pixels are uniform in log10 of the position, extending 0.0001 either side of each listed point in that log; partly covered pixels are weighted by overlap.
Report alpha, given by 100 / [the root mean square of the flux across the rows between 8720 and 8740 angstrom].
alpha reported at 15.5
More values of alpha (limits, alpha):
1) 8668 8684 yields 15.7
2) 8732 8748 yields 15.7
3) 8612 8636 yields 15.1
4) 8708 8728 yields 15.4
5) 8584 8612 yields 15.0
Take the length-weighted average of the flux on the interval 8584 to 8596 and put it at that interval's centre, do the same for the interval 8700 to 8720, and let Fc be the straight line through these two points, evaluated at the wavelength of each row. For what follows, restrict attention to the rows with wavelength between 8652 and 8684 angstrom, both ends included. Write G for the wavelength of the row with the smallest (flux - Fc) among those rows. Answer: 8665.86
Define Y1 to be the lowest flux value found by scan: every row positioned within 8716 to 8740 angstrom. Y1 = 6.295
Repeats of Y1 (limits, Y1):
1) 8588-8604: 6.572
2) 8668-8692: 6.057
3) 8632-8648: 6.609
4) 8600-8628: 6.506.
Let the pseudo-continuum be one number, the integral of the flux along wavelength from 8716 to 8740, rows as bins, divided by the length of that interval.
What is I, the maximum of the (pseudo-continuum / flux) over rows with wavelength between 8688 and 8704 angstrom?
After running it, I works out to 1.04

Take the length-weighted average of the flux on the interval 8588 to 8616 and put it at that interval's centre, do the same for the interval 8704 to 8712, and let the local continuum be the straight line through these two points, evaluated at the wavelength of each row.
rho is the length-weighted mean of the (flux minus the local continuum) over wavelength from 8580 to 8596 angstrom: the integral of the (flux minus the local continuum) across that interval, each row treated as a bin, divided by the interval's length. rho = 0.026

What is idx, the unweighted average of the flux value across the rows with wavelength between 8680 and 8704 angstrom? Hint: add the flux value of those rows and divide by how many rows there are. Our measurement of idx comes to 6.45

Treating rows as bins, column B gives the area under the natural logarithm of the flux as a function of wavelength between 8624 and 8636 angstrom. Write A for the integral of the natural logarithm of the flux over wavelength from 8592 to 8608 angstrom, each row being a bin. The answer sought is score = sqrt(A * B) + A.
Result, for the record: 57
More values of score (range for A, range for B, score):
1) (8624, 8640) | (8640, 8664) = 67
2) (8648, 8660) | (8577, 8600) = 54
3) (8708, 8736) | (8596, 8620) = 101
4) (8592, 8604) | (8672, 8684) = 45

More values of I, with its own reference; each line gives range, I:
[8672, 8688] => 1.01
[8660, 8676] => 1.38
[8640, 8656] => 0.99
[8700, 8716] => 1.00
